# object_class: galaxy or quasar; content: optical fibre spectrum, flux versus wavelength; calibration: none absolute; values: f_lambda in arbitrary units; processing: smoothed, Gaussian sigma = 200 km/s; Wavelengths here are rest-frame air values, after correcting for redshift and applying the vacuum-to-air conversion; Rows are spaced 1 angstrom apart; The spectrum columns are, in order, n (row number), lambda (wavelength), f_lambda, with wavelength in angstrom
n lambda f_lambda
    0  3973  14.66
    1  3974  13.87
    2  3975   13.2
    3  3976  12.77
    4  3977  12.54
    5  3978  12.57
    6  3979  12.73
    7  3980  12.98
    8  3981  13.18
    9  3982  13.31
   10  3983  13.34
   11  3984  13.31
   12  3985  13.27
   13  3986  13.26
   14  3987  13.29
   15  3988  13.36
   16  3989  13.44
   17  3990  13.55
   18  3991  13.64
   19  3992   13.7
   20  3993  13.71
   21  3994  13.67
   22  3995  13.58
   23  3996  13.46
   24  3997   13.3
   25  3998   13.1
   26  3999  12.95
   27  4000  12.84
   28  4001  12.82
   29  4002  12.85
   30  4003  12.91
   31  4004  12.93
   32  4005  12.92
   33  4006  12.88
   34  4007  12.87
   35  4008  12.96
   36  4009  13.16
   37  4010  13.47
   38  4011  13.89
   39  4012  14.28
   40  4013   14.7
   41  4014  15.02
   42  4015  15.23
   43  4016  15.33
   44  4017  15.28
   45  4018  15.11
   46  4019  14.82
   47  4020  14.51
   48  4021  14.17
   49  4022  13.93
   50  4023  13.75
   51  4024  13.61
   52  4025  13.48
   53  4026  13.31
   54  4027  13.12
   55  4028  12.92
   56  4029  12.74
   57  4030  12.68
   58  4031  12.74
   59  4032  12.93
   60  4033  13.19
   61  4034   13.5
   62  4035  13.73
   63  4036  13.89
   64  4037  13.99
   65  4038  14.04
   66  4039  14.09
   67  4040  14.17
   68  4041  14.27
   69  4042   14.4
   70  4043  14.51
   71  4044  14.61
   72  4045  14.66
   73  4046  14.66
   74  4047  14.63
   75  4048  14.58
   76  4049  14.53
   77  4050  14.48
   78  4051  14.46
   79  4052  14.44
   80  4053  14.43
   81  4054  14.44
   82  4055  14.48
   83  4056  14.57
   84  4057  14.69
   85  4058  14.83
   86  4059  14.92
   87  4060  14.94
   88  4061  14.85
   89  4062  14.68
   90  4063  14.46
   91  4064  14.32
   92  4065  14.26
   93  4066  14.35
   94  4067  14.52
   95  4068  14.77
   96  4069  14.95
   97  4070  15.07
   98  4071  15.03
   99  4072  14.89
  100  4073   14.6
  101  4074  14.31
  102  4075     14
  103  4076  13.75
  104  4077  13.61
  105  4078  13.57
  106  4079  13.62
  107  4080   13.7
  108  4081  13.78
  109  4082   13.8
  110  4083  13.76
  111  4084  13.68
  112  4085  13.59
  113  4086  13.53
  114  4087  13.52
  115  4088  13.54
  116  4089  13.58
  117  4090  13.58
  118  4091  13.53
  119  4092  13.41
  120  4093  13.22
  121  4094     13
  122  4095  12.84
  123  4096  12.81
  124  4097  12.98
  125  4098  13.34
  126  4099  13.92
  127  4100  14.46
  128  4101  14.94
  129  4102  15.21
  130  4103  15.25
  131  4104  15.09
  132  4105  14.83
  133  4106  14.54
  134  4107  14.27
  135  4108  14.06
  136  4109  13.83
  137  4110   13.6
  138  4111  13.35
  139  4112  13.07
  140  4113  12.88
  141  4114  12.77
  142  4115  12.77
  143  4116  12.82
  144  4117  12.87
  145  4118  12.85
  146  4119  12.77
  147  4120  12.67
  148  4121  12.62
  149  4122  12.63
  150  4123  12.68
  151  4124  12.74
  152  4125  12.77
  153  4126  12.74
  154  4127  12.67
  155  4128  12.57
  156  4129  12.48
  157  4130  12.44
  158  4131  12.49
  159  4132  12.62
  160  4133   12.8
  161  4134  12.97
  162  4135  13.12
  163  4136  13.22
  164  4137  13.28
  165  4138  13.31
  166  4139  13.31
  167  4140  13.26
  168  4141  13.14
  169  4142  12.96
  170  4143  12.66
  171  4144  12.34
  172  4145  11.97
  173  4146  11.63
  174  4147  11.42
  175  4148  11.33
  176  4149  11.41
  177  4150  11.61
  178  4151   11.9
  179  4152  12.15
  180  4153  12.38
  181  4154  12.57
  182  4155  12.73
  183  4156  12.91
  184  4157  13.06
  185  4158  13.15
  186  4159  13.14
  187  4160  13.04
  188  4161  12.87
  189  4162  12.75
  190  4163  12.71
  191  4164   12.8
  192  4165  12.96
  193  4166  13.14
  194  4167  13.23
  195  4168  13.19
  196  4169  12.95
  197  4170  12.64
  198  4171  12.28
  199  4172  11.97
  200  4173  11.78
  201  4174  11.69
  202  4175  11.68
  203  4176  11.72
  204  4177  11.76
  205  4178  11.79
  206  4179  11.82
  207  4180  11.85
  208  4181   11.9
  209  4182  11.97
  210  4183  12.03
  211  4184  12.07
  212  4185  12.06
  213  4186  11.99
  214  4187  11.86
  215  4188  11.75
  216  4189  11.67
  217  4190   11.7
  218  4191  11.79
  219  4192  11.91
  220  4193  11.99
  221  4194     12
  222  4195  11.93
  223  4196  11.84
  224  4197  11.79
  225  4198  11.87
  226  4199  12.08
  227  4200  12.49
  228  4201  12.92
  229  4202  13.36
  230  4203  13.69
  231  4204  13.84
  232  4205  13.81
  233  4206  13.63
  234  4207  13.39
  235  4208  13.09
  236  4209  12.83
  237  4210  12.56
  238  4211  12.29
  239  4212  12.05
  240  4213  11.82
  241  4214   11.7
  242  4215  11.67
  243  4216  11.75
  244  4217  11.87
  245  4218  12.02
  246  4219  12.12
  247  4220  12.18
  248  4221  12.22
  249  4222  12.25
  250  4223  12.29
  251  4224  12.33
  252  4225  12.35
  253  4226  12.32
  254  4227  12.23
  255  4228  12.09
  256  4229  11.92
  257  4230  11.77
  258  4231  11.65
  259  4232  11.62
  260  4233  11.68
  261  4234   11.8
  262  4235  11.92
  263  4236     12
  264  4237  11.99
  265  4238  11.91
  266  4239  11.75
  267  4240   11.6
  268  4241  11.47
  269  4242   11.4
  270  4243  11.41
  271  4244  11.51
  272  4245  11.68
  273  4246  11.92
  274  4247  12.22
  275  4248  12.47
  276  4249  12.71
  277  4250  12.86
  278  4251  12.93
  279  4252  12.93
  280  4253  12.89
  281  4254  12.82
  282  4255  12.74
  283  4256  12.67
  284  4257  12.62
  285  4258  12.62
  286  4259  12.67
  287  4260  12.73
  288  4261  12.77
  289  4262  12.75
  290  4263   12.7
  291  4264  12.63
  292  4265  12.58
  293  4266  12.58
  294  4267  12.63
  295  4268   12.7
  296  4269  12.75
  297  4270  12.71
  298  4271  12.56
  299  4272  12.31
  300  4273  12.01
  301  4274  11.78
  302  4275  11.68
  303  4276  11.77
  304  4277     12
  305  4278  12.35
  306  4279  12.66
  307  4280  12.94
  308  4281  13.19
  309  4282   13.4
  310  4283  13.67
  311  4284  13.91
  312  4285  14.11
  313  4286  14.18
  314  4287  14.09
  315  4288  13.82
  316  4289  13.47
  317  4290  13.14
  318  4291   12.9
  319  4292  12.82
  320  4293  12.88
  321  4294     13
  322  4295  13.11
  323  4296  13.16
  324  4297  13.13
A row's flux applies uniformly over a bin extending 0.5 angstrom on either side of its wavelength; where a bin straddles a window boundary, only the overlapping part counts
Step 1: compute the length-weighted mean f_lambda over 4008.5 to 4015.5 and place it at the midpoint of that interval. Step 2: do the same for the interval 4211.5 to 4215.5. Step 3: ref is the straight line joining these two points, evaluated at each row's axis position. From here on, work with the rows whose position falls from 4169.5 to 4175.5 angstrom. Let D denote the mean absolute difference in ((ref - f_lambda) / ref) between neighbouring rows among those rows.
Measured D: 0.015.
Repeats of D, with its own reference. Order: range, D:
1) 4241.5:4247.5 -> 0.015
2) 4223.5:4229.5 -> 0.007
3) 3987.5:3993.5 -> 0.006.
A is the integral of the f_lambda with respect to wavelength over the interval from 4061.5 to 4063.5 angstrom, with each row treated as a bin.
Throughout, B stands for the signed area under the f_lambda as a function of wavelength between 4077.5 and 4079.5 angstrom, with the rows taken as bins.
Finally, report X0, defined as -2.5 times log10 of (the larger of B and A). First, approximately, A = 29.1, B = 27.2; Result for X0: -3.66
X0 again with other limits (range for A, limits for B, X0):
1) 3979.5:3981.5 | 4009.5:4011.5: -3.59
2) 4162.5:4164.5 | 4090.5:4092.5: -3.58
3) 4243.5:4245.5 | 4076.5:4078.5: -3.59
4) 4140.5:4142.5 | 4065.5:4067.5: -3.65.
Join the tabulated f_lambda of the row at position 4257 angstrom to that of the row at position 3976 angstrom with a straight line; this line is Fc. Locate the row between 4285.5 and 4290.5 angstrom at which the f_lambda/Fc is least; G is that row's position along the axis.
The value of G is 4290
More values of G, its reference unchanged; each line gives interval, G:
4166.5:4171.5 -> 4171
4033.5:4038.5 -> 4034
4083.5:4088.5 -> 4087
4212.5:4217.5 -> 4215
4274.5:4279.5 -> 4275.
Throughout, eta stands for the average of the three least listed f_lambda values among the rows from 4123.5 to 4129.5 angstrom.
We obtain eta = 12.6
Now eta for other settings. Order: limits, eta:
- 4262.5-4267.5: 12.6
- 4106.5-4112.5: 13.3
